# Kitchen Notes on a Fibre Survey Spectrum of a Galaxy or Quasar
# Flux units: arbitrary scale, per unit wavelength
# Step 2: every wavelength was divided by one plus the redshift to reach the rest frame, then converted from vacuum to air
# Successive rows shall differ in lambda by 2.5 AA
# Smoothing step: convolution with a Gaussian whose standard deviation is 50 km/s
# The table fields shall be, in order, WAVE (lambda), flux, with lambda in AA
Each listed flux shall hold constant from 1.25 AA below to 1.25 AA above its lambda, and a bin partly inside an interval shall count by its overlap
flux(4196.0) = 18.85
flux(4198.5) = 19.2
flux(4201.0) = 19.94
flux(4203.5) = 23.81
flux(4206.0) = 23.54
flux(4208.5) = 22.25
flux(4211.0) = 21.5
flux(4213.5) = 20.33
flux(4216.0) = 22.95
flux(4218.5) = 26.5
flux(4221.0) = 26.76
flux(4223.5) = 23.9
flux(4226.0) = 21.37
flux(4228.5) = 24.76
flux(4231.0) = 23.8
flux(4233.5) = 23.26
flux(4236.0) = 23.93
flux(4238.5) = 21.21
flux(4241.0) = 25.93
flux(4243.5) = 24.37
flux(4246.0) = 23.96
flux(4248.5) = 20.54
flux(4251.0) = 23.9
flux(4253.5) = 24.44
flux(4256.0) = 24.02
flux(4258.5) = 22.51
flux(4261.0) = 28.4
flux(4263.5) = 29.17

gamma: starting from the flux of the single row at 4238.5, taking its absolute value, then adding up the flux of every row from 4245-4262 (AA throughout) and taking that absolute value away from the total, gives 147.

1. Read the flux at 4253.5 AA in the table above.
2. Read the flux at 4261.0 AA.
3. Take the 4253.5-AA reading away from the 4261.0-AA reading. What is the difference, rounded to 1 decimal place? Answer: 4.0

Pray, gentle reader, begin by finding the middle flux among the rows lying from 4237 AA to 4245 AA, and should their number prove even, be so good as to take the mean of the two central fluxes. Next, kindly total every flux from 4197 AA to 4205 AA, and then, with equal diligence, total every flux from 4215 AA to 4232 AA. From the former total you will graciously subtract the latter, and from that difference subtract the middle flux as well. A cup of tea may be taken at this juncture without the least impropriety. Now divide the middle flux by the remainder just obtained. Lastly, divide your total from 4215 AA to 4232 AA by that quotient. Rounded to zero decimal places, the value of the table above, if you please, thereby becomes -917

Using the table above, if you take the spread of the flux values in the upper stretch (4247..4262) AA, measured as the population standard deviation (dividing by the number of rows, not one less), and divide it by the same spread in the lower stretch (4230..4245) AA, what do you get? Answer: 1.69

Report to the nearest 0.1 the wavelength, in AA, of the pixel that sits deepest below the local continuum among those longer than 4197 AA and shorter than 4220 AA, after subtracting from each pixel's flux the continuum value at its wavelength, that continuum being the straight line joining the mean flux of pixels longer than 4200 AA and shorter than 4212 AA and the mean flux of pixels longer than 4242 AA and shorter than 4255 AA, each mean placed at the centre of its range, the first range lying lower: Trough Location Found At 4198.5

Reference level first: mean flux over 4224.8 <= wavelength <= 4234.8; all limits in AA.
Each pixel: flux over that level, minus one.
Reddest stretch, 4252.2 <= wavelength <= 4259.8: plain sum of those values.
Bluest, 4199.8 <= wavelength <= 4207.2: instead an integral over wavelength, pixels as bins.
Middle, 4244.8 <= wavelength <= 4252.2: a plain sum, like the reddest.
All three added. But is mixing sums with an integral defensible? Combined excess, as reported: -0.3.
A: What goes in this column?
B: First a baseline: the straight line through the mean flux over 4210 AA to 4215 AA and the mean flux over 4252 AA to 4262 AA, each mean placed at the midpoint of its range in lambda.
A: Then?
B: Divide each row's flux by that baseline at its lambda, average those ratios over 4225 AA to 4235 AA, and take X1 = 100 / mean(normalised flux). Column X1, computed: 96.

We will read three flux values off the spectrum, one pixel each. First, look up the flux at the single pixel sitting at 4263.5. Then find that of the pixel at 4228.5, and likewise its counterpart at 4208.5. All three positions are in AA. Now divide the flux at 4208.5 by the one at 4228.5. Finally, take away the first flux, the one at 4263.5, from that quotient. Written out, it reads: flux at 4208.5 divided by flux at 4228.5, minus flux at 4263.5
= -28.3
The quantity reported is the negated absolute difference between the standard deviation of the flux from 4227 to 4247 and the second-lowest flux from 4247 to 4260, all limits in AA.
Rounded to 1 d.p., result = -21.2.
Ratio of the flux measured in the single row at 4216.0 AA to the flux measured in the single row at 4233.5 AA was 0.99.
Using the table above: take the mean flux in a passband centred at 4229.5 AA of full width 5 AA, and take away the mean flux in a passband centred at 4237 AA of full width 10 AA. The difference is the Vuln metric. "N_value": 1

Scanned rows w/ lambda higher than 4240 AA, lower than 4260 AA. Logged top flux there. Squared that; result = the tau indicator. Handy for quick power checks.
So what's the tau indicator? 672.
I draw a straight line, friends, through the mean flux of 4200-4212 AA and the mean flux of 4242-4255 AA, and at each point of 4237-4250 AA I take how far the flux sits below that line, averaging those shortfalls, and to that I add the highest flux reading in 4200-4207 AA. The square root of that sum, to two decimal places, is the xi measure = 4.89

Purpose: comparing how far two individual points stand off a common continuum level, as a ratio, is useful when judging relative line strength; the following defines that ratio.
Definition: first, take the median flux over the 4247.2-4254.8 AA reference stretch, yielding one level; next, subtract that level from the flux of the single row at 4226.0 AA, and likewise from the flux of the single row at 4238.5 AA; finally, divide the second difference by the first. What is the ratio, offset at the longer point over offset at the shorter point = 1.1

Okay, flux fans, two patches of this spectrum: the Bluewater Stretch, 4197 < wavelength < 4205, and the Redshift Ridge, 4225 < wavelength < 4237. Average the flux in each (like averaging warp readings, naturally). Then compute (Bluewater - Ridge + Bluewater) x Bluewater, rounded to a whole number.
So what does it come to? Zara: 389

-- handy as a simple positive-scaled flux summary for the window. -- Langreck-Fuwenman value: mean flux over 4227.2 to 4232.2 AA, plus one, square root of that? 5.03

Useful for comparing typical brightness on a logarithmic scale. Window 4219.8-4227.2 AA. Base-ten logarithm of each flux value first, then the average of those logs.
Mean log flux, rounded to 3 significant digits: 1.38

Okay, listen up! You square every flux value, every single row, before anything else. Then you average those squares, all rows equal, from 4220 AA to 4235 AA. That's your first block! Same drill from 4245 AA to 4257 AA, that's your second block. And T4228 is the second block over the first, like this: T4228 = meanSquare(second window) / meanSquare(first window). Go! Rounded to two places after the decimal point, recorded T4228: 0.95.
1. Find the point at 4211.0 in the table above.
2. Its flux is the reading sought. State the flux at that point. 21.5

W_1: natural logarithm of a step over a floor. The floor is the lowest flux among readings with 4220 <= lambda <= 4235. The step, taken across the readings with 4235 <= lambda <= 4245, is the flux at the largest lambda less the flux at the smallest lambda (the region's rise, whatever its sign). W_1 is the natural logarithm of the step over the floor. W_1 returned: -3.9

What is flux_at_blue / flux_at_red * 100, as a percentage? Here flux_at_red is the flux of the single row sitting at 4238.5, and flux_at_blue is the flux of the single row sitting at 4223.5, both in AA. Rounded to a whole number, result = 113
